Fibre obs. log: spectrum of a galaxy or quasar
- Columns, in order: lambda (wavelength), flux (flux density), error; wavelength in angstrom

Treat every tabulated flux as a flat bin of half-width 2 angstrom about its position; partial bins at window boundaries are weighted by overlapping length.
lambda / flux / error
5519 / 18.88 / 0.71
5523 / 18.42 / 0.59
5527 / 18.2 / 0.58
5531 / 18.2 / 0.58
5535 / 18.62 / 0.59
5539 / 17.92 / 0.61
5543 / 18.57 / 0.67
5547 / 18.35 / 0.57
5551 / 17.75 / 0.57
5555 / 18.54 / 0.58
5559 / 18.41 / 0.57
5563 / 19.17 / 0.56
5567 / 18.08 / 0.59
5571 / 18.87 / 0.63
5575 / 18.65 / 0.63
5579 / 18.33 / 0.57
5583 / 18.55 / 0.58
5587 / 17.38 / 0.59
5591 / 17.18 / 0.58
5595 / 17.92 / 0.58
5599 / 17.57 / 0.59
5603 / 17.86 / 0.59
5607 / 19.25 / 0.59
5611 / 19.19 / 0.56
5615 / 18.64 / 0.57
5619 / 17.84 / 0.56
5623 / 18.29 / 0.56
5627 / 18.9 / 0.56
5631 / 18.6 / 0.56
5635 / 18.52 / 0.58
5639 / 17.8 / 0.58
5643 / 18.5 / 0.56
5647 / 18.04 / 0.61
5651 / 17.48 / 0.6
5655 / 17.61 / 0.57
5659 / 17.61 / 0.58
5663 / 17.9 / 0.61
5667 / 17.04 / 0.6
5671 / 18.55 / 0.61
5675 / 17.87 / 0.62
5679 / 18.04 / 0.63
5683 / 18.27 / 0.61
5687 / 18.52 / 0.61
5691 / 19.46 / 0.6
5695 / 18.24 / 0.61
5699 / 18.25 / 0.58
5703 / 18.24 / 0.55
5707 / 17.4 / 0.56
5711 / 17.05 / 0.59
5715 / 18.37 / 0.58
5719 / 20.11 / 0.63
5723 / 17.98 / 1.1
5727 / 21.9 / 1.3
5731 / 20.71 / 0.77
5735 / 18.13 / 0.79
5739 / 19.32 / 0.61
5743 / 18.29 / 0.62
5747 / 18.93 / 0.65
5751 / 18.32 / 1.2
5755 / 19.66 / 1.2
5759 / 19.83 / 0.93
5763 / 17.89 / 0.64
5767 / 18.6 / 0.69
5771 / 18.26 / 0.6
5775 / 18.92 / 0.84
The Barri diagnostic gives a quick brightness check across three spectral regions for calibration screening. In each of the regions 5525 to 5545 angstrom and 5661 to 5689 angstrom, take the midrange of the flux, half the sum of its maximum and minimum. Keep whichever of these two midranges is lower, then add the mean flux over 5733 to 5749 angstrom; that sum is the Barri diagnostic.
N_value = 36.5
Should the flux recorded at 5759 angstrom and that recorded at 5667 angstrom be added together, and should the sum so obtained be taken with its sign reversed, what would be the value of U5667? -36.9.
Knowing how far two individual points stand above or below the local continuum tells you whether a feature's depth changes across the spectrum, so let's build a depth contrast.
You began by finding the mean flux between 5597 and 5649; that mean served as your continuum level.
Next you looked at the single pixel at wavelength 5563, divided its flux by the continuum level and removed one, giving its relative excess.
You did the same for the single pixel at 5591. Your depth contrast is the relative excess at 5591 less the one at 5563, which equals -0.108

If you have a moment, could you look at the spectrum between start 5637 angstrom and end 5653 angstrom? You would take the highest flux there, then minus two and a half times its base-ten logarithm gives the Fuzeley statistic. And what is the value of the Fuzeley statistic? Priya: -3.17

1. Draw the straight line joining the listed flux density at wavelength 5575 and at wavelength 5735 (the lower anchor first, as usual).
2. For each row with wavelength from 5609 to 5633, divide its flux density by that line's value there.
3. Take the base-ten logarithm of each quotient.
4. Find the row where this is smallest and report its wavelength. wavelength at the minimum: 5619 angstrom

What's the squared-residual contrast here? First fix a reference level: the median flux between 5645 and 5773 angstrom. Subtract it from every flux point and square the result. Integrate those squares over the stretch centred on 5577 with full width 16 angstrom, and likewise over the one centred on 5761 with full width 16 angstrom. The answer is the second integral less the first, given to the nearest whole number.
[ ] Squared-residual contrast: 16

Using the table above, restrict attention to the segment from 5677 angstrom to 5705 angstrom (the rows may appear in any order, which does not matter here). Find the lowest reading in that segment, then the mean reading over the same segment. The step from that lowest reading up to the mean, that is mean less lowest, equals 0.4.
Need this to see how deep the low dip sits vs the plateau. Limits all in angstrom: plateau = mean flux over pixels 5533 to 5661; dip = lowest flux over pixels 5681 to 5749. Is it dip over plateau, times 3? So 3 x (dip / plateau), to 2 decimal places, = 2.80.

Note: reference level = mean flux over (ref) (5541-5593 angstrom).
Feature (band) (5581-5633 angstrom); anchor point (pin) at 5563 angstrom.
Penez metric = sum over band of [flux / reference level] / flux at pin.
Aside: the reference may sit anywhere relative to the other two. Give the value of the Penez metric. 0.676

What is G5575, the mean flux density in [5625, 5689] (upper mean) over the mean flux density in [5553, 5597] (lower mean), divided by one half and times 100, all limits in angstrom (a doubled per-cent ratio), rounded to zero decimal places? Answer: 198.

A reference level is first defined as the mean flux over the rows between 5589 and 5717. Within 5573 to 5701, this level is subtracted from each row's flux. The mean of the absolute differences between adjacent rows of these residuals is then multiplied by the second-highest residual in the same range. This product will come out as 0.59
